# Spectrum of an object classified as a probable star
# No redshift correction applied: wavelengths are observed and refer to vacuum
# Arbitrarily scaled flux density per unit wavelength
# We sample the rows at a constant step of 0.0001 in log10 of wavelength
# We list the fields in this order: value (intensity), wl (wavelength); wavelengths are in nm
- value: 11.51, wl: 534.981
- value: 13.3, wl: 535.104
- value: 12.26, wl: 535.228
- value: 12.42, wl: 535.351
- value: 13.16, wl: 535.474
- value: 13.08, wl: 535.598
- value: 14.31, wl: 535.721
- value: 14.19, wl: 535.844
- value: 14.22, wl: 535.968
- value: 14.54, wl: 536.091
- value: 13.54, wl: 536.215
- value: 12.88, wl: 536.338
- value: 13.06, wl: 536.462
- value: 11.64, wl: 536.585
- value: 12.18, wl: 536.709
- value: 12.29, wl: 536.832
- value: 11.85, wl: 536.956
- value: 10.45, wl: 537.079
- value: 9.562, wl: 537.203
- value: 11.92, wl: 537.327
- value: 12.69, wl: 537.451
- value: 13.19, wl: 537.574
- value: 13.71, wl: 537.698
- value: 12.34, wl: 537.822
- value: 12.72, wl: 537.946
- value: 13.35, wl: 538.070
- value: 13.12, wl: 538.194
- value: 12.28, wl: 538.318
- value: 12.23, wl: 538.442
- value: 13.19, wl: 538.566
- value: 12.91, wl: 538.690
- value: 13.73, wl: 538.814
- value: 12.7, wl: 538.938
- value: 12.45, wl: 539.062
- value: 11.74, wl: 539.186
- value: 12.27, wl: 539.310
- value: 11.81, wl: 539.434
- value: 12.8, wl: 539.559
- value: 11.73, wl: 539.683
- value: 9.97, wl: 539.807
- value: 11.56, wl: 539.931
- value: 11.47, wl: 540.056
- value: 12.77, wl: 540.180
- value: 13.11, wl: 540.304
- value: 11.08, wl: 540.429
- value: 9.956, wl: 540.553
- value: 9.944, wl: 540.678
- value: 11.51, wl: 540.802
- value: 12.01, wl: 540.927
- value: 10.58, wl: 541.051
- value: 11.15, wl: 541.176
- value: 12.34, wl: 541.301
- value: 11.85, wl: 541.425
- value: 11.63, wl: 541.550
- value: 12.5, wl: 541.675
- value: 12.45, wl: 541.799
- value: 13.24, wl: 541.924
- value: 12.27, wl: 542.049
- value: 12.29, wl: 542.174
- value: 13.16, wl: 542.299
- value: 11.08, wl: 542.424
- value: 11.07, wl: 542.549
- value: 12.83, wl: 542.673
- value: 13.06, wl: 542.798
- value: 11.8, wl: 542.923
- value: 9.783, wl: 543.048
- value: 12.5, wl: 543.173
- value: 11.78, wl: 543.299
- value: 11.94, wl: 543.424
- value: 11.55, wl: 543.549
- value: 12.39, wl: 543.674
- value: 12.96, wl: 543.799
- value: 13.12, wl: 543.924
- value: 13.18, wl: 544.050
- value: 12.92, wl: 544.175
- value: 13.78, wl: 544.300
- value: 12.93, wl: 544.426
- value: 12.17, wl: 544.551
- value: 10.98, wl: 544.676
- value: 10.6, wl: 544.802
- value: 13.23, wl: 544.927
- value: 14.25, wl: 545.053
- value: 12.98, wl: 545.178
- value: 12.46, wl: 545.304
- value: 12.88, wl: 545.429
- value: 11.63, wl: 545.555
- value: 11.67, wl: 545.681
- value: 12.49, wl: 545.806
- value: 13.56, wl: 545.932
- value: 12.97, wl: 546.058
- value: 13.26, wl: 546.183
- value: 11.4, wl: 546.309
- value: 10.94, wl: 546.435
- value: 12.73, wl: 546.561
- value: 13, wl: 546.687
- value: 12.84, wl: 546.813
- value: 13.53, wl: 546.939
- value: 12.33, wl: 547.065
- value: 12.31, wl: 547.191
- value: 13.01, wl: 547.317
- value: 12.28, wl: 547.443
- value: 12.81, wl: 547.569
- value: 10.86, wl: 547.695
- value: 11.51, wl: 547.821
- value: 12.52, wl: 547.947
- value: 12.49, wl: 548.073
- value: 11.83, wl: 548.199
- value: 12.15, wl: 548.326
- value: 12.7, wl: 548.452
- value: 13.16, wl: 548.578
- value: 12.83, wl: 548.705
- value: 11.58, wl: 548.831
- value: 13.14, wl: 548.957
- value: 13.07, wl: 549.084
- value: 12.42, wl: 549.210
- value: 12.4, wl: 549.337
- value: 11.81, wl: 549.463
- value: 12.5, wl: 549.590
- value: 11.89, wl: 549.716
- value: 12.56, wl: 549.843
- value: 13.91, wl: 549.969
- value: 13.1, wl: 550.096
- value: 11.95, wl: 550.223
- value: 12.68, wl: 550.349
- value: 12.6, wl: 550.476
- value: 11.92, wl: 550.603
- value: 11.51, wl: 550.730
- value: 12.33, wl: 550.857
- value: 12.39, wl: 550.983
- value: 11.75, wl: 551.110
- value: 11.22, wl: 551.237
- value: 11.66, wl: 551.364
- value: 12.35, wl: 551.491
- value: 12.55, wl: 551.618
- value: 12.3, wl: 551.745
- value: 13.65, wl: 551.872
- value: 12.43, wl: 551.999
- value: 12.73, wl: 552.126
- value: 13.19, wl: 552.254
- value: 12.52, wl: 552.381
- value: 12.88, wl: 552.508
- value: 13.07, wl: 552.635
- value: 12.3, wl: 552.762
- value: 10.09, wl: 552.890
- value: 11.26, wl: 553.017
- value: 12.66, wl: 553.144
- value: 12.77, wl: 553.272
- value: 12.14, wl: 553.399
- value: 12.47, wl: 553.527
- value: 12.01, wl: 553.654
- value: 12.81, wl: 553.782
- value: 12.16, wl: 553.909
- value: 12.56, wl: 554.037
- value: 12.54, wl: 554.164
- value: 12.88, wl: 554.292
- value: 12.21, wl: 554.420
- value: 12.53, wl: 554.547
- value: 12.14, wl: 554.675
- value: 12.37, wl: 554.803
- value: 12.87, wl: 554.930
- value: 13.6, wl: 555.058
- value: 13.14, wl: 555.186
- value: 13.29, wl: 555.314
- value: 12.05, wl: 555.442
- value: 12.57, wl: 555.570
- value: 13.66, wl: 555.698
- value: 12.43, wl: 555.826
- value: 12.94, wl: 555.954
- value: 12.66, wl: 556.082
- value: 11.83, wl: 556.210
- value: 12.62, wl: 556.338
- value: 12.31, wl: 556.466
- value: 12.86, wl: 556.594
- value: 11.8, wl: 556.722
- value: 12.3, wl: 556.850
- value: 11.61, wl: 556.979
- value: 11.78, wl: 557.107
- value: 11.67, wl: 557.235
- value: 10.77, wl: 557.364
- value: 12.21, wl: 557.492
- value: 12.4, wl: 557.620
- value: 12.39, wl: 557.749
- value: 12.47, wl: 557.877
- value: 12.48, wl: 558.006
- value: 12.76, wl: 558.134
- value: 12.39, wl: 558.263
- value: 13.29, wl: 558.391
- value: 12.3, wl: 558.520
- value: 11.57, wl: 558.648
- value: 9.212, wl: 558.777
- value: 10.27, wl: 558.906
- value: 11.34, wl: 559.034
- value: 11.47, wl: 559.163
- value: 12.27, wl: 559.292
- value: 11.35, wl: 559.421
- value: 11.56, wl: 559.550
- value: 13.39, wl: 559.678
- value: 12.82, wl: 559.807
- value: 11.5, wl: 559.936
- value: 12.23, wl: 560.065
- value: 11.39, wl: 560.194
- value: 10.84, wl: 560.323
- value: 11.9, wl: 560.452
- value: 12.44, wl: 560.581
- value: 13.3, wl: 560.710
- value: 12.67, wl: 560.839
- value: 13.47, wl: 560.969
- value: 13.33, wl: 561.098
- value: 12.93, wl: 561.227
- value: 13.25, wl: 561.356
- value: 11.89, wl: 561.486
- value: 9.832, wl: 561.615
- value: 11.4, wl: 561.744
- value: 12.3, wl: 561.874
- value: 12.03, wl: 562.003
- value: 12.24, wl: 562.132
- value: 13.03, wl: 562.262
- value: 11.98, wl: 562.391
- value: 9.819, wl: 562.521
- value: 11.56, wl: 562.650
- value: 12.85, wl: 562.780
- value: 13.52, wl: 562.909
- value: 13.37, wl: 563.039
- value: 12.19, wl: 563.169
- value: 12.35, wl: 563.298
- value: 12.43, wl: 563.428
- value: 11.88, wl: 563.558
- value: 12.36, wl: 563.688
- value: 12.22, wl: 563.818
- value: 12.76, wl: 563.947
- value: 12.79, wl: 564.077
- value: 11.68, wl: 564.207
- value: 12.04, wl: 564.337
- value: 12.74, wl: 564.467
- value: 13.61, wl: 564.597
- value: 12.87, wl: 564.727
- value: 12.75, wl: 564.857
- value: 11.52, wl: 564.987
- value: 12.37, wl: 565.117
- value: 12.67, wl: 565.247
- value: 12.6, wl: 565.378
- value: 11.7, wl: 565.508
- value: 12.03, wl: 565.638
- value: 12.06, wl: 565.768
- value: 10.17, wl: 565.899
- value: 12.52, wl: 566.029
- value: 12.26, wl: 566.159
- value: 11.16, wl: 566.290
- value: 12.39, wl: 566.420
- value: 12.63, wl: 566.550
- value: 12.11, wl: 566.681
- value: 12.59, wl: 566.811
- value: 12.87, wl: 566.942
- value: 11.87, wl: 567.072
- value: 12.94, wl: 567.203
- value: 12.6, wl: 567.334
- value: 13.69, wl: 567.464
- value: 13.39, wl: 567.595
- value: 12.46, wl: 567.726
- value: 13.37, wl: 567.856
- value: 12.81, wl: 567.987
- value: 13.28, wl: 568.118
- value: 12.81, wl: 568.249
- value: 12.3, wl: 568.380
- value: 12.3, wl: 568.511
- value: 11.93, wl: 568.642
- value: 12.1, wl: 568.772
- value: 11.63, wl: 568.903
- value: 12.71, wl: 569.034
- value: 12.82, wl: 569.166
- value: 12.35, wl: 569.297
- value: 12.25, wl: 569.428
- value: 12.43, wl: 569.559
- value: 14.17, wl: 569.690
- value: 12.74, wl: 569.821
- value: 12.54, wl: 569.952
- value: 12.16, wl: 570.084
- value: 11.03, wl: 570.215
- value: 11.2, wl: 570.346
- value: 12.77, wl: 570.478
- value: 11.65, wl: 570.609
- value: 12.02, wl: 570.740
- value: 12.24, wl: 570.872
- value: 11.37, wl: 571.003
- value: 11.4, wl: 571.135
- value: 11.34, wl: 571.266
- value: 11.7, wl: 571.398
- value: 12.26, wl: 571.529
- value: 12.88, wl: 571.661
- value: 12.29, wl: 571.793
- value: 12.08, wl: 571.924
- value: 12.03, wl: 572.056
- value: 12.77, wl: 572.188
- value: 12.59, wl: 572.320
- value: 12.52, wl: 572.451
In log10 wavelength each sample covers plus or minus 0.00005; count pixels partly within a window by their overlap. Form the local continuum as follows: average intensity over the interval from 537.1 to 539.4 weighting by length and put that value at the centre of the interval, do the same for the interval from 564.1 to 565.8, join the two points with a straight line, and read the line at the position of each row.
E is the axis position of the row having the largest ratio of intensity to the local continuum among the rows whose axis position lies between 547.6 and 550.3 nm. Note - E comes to 549.969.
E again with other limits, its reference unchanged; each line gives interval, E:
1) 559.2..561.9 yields 560.969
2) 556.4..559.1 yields 558.391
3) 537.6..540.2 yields 538.814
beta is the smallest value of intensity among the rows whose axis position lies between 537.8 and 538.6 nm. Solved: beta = 12.23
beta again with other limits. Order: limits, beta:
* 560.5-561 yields 12.44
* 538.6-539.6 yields 11.74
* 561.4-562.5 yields 9.832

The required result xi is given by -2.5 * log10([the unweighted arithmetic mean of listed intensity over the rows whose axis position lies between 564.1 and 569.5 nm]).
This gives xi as -2.73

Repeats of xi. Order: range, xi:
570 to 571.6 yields -2.68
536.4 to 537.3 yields -2.66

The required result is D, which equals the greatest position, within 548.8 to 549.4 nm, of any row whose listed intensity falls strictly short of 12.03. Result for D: 548.831 nm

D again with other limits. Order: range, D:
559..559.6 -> 559.550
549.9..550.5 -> 550.223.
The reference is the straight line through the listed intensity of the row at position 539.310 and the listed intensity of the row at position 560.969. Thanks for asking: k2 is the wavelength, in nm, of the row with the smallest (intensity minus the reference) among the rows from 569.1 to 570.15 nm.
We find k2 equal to 570.084 nm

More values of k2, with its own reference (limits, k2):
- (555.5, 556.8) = 556.722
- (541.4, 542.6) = 542.549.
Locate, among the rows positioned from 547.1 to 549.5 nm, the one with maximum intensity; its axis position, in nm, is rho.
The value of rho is 548.578 nm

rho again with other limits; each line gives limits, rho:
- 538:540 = 538.814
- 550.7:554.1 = 551.872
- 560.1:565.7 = 564.597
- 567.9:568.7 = 568.118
